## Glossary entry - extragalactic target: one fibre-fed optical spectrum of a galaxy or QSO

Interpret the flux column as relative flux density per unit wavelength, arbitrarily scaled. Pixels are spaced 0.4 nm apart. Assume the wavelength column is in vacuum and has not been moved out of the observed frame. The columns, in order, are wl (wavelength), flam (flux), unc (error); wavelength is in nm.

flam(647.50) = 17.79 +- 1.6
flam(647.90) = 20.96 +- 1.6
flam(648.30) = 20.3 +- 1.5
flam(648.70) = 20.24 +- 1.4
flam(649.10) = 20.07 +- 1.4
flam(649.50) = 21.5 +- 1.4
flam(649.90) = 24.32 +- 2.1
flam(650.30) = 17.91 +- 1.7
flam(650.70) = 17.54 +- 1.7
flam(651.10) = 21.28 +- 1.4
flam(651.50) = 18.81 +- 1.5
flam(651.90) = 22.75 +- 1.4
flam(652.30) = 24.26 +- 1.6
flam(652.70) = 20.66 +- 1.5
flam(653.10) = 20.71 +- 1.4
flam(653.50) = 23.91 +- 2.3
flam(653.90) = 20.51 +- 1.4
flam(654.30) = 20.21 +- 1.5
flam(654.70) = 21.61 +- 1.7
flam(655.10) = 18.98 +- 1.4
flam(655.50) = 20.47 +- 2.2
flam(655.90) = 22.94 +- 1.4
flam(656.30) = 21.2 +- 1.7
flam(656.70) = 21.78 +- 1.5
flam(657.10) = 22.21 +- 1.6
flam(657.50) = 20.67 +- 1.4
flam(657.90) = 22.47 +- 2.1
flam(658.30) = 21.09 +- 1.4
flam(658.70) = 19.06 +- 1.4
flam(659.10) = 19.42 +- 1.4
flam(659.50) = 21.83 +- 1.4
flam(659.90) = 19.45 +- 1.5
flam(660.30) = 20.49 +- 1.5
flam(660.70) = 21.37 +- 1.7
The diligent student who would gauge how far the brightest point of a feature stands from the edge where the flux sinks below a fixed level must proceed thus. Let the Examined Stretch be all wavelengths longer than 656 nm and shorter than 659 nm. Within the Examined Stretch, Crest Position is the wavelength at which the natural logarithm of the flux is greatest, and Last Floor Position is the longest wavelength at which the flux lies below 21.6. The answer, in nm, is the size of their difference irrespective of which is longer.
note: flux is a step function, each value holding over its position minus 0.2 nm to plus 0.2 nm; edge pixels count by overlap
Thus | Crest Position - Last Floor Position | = 0.80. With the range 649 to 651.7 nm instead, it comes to 1.60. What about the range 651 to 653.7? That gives 0.80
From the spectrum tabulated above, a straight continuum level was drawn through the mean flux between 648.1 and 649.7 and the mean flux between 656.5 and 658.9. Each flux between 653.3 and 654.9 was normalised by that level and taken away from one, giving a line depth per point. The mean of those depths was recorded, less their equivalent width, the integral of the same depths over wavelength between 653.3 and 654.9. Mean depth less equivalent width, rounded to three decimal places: 0.018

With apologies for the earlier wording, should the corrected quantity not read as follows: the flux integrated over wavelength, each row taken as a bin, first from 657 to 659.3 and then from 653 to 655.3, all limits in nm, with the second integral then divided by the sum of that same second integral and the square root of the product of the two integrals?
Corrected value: 0.501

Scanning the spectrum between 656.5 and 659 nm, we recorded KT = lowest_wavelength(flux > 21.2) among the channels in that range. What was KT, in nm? 656.70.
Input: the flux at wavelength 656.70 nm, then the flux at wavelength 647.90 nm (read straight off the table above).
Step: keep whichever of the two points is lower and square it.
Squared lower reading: 439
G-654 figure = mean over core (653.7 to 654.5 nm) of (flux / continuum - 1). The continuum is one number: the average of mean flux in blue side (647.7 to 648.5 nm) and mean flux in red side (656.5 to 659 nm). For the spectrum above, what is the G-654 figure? -0.03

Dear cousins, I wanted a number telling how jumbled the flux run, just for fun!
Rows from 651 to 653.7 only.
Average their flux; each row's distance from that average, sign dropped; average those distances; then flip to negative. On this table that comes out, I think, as -1.60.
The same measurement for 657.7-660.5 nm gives -1.07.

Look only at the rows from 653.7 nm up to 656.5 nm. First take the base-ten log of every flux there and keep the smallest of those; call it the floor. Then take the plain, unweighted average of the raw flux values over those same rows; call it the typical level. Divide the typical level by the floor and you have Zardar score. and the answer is 16.3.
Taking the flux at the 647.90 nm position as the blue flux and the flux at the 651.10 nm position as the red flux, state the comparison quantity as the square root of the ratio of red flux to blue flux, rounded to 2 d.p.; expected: 1.01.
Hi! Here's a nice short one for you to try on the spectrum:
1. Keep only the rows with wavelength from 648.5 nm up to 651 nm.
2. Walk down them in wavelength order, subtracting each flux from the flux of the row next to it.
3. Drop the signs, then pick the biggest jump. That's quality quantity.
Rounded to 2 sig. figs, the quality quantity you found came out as 6.4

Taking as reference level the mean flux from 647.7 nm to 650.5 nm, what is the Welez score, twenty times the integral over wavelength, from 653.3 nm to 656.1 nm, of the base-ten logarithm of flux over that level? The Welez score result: 0.48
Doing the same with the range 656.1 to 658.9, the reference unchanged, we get 0.50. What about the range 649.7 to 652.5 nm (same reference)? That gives 0.06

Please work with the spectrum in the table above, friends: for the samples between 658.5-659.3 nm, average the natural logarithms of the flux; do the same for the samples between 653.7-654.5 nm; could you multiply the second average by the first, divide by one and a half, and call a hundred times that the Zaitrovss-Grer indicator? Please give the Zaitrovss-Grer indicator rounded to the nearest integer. 594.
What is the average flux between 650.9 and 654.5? 21.5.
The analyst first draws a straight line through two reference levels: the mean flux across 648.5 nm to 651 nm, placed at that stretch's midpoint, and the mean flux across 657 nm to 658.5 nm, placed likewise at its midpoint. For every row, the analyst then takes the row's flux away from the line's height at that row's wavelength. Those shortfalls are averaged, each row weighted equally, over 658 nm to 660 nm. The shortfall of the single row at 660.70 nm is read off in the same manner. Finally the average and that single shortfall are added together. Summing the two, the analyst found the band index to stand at 2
